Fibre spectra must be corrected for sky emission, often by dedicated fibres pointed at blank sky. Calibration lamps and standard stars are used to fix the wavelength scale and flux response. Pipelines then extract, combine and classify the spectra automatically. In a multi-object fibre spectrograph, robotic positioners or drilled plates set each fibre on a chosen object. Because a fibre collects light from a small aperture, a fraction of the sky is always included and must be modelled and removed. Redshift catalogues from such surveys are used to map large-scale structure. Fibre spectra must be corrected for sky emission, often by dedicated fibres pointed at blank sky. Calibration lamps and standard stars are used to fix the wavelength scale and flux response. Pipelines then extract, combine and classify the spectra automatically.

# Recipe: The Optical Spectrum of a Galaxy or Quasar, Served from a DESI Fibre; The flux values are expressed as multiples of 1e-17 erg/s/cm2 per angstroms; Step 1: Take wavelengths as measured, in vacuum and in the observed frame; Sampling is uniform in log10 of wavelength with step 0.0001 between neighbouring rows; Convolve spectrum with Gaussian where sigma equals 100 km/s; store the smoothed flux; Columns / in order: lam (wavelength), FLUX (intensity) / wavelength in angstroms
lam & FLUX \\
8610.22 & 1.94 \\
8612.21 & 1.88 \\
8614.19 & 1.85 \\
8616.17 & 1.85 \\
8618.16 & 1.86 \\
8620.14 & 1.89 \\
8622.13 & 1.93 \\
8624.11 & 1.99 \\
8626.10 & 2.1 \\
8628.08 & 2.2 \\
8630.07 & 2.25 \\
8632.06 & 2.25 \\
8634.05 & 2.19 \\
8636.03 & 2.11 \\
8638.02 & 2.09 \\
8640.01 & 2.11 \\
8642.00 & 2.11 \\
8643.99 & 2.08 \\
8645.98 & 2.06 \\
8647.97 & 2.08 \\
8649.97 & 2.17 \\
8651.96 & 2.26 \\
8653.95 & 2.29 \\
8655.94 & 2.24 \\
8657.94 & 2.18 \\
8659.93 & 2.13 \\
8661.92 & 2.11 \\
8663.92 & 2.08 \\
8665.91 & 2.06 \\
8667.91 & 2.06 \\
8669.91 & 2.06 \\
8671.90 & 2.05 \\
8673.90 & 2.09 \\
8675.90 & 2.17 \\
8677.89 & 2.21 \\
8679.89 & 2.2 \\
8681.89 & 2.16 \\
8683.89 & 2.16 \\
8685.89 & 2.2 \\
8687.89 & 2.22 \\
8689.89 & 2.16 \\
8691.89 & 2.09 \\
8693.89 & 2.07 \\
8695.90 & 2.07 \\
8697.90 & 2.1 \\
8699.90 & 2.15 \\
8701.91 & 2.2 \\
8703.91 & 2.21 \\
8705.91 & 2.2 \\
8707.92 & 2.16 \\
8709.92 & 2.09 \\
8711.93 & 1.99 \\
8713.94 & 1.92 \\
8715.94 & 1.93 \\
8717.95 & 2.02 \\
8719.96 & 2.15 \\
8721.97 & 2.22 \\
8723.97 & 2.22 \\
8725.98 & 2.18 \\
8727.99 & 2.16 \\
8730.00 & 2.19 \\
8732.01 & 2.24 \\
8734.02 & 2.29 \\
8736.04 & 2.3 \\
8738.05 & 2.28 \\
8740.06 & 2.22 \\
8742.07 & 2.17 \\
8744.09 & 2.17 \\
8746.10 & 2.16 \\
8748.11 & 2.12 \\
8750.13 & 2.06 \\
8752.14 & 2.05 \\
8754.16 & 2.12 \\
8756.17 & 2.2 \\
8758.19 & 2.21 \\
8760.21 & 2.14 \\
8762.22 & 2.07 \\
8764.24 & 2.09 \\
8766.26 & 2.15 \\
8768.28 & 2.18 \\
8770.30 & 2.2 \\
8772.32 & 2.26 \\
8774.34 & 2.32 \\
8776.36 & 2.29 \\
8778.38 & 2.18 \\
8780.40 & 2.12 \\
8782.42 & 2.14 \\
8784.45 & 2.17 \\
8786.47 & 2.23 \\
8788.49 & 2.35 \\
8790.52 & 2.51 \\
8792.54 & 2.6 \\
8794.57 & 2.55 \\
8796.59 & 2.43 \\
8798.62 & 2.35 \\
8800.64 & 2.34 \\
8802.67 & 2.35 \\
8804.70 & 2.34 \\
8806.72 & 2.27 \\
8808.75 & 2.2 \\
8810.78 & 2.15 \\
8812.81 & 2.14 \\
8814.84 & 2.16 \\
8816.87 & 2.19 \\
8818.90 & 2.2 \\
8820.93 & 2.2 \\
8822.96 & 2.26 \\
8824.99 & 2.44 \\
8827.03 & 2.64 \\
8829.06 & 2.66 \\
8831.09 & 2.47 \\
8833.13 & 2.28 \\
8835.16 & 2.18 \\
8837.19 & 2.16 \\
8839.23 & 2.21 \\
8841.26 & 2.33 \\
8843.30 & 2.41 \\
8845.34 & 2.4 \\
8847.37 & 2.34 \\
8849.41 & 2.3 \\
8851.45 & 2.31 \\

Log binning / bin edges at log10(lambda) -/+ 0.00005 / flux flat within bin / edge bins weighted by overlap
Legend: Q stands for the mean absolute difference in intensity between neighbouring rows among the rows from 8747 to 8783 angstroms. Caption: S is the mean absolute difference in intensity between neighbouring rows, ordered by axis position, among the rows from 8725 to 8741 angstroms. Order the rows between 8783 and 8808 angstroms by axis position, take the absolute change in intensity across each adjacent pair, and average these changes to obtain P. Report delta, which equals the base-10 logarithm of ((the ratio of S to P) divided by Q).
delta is 0.99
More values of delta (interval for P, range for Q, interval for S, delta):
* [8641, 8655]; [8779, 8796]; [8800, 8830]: 1.17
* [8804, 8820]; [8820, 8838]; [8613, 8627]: 0.97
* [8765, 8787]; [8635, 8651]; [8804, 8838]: 1.75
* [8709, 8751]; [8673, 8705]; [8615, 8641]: 1.49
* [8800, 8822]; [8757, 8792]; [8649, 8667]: 1.41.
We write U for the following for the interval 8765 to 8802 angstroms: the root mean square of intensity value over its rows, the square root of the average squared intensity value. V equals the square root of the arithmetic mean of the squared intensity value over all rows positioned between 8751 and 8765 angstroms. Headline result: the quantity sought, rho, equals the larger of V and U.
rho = 2.30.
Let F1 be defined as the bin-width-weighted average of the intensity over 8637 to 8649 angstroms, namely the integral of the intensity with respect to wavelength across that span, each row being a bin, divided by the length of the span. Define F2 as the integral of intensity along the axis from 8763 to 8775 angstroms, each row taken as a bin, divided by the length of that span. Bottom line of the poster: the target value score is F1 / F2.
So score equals 0.95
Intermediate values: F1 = 2.09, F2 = 2.19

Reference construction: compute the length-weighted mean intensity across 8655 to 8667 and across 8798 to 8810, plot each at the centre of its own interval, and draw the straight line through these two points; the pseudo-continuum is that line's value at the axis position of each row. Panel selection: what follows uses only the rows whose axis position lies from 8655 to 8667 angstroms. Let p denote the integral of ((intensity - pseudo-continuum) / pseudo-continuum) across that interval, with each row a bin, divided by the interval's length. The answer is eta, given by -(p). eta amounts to 0.00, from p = 0.00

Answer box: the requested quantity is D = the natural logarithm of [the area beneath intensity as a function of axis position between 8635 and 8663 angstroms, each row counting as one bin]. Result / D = 4.10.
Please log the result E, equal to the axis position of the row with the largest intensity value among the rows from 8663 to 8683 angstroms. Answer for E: 8677.89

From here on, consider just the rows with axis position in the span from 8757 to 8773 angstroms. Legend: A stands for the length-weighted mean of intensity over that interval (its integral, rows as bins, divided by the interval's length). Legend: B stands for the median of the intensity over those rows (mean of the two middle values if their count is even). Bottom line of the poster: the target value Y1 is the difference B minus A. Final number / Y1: 0.005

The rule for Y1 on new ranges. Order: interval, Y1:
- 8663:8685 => -0.029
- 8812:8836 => -0.091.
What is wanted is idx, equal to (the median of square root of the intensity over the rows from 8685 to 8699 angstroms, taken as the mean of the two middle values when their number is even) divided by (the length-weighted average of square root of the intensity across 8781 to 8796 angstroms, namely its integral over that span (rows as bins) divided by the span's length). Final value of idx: 0.94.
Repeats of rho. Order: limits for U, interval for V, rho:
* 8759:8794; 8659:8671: 2.24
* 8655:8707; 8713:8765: 2.15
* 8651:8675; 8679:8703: 2.15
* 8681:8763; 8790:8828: 2.34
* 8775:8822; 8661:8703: 2.28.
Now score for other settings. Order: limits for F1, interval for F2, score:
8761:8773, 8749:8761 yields 1.01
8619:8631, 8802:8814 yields 0.92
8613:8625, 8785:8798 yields 0.78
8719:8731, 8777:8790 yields 0.99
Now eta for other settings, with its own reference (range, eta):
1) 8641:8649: 0.01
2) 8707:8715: 0.07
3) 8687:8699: 0.02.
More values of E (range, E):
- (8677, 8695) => 8687.89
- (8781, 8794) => 8792.54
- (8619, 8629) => 8628.08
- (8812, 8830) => 8829.06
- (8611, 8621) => 8620.14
